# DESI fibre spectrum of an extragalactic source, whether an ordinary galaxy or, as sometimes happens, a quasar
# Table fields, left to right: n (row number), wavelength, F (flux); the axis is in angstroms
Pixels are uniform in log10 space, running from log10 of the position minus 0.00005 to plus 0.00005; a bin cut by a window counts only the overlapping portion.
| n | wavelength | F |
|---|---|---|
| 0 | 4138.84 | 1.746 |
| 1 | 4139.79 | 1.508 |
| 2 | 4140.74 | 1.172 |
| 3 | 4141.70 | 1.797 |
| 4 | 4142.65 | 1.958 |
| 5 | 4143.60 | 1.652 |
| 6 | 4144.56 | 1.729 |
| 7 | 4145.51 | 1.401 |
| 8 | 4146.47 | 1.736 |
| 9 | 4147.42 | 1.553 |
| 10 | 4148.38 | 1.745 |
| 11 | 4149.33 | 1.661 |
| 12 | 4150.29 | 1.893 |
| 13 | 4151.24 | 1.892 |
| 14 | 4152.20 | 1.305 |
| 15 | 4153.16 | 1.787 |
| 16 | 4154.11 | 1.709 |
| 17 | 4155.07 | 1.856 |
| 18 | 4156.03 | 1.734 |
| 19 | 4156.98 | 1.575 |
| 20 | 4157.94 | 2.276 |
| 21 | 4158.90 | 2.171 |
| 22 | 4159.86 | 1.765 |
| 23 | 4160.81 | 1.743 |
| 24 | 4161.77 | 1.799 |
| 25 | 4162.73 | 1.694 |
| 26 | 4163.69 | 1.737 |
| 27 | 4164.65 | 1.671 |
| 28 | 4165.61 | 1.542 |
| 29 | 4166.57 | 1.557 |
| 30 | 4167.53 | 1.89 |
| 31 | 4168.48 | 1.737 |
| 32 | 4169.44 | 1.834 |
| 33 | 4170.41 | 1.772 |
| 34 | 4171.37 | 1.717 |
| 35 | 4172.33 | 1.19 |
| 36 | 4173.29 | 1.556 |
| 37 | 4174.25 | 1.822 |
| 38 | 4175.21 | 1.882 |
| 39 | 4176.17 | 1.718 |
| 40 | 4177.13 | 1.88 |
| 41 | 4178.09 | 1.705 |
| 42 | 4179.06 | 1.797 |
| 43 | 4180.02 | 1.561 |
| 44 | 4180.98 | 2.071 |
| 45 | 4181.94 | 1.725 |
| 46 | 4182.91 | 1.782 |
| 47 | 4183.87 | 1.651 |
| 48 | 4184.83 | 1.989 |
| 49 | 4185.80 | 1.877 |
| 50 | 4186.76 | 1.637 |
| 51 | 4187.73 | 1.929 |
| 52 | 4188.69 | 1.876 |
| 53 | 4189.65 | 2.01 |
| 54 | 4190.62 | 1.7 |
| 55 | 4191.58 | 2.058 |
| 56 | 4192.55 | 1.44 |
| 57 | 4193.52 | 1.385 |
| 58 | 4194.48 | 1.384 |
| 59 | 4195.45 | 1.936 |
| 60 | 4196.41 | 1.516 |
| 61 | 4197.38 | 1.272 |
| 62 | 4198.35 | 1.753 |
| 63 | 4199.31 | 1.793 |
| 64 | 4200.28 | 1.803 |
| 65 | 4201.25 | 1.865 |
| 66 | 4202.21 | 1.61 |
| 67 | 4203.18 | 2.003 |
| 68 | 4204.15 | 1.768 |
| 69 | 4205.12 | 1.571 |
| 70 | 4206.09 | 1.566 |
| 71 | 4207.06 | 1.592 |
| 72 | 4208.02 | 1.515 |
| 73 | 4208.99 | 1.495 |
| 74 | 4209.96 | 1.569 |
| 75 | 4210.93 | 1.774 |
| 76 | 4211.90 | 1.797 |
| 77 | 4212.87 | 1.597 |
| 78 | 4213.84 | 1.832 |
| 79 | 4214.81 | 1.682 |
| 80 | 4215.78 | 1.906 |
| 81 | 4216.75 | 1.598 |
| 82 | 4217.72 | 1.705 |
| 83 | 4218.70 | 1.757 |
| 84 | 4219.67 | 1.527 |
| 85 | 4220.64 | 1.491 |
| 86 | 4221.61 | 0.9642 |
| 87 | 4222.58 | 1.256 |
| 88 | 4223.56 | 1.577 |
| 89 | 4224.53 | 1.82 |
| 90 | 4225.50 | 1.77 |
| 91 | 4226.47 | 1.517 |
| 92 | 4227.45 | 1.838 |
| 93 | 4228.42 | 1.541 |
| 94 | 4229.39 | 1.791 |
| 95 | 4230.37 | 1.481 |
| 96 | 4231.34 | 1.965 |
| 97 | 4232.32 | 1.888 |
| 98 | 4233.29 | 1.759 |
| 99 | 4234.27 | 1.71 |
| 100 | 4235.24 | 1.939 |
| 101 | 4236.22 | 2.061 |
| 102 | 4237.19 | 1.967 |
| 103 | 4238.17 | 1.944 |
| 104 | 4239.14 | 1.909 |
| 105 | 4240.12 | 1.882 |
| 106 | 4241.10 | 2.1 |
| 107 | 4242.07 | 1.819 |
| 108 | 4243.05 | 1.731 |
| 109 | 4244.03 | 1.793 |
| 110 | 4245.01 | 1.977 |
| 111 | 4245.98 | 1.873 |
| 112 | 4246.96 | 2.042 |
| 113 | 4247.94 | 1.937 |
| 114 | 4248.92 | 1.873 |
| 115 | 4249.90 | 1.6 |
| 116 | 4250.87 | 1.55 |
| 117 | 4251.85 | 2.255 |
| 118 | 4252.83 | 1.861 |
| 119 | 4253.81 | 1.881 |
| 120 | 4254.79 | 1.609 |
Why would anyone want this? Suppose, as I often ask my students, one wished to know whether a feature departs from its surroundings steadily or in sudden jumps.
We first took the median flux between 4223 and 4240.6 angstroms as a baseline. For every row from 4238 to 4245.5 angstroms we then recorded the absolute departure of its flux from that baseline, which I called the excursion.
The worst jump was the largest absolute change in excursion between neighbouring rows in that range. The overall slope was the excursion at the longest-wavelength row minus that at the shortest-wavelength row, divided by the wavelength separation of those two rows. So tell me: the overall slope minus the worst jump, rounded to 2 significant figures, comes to -0.26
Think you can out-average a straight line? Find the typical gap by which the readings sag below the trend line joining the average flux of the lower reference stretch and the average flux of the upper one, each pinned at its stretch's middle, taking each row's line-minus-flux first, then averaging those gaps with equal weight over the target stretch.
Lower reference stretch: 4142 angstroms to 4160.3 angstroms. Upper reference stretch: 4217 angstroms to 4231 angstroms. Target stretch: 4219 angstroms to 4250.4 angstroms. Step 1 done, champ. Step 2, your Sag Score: -0.21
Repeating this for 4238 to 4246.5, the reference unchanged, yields -0.36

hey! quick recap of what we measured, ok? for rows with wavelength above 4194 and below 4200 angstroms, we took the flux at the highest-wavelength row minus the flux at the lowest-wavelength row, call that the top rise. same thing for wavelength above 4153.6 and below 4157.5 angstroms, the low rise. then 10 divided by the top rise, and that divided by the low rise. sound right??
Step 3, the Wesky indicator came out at -182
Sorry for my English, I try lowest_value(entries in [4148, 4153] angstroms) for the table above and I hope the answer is 1.305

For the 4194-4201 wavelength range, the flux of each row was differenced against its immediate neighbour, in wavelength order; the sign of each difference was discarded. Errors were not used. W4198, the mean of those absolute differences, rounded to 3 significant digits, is 0.291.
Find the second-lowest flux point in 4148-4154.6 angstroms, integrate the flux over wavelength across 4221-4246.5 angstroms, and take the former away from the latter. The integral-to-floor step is 43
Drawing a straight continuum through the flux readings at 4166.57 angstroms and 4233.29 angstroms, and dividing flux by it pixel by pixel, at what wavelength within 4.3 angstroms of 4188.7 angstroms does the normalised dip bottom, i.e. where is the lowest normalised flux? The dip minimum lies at 4192.55 angstroms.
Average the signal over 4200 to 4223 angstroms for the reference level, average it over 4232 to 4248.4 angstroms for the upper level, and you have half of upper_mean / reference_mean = 0.582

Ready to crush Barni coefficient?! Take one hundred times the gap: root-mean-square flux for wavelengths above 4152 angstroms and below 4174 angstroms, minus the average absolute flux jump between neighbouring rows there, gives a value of 154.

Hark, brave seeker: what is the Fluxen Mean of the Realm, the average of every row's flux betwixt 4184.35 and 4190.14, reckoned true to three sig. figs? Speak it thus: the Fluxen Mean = 1.89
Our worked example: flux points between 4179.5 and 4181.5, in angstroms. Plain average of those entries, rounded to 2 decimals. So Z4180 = 1.82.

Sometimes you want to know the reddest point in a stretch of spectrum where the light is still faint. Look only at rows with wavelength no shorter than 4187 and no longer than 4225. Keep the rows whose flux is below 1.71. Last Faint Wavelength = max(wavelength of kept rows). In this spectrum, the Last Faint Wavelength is 4223.56 angstroms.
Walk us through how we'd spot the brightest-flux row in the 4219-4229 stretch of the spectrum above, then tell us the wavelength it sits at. 4227.45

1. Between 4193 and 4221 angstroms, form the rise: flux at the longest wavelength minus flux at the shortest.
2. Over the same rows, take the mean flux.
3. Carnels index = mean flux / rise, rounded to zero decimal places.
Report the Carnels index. 16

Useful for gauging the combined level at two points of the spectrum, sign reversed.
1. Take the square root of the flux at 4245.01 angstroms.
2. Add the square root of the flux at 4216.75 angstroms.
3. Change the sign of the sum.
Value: -2.67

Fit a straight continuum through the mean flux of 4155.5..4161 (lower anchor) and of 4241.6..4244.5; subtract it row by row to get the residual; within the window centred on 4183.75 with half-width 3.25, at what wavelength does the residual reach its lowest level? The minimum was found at 4186.76 angstroms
